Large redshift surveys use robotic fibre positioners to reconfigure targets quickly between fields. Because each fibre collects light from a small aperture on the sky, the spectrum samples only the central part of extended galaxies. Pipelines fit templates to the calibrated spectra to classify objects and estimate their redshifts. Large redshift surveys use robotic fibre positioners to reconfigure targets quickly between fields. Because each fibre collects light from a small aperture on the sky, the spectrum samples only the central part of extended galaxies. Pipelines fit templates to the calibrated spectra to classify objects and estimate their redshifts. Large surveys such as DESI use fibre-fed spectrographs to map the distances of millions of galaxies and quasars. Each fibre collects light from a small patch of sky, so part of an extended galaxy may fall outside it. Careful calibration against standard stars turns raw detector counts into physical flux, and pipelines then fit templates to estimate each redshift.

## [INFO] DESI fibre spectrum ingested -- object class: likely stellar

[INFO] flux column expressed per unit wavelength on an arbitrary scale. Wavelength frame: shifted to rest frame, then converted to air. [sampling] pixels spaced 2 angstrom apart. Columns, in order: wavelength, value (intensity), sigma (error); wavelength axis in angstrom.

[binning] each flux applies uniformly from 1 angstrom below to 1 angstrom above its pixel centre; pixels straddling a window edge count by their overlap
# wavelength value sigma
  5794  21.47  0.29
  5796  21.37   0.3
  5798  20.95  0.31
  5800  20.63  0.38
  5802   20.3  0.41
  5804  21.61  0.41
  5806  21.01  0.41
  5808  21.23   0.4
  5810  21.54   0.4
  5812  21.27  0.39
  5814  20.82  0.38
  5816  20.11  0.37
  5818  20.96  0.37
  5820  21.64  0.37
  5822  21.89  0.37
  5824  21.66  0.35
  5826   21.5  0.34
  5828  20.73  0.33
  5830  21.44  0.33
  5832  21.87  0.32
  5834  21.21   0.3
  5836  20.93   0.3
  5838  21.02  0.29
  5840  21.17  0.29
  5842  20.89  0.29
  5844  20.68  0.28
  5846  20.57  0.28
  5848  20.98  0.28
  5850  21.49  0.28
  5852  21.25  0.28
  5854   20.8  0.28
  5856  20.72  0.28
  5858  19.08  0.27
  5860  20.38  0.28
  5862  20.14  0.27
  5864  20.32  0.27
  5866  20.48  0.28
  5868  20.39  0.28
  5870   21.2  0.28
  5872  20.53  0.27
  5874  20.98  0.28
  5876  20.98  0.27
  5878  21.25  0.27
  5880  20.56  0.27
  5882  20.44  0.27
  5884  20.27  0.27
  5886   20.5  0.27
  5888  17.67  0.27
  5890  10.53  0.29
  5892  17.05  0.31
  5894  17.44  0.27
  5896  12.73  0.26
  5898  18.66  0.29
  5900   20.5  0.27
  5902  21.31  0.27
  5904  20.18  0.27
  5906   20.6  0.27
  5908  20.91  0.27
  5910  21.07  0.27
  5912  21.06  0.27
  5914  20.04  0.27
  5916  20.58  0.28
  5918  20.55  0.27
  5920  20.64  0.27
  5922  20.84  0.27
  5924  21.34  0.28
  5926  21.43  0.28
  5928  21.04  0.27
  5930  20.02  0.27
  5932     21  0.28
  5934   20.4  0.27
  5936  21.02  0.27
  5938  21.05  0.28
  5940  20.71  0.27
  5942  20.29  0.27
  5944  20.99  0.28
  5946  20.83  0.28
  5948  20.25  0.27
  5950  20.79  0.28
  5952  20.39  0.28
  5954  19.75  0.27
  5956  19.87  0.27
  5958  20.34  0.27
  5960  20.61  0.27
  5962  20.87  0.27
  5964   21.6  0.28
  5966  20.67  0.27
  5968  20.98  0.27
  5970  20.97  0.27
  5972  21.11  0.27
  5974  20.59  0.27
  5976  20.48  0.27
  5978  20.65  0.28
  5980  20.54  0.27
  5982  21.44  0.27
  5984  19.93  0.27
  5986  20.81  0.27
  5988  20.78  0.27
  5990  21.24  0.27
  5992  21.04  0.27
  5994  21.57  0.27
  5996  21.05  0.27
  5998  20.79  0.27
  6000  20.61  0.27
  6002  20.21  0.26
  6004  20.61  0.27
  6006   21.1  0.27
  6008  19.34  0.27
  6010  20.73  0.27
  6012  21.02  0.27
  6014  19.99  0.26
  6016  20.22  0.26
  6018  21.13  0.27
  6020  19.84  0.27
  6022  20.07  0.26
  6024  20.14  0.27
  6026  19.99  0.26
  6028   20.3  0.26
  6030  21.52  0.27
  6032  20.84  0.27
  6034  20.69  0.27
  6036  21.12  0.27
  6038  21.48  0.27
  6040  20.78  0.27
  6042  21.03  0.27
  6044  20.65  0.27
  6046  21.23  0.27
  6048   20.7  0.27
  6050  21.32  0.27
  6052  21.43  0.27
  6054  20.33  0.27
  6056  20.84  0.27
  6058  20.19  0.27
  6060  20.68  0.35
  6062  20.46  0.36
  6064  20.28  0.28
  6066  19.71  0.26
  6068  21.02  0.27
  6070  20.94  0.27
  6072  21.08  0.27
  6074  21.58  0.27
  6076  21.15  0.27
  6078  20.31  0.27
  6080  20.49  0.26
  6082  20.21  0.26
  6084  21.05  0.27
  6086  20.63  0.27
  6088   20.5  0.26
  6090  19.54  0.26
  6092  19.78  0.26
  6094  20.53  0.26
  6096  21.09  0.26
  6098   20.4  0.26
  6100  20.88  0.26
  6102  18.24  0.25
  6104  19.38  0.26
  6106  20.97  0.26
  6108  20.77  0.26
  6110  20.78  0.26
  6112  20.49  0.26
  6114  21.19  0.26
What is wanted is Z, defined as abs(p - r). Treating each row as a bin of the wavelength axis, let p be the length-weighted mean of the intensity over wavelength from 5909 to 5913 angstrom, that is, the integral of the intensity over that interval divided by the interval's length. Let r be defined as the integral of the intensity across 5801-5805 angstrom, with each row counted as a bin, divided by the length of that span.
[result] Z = 0.1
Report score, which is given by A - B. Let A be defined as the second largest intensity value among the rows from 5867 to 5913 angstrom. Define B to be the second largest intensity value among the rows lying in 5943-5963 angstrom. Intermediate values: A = 21.25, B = 20.87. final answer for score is 0.4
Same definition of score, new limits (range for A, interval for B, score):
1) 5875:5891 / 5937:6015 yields -0.6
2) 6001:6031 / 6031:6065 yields -0.3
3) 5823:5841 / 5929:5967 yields 0.6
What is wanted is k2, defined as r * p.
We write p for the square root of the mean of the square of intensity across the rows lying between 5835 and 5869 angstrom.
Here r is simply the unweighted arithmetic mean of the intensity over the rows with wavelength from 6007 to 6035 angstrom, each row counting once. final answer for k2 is 422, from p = 20.67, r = 20.4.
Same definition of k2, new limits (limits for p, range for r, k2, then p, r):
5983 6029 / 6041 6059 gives 429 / 20.55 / 20.9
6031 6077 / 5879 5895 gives 377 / 20.85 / 18.1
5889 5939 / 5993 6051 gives 411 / 19.85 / 20.7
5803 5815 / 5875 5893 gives 400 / 21.25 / 18.8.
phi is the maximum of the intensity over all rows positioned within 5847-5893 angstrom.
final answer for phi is 21.49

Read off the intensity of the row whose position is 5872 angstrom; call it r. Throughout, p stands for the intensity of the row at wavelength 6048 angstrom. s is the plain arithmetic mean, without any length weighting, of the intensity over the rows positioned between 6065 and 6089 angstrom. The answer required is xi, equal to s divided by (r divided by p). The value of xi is 20.9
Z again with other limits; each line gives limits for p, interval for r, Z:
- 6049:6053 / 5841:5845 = 0.6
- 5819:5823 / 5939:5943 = 1.3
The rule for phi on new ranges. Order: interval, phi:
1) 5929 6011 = 21.6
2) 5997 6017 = 21.1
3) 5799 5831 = 21.89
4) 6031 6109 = 21.58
